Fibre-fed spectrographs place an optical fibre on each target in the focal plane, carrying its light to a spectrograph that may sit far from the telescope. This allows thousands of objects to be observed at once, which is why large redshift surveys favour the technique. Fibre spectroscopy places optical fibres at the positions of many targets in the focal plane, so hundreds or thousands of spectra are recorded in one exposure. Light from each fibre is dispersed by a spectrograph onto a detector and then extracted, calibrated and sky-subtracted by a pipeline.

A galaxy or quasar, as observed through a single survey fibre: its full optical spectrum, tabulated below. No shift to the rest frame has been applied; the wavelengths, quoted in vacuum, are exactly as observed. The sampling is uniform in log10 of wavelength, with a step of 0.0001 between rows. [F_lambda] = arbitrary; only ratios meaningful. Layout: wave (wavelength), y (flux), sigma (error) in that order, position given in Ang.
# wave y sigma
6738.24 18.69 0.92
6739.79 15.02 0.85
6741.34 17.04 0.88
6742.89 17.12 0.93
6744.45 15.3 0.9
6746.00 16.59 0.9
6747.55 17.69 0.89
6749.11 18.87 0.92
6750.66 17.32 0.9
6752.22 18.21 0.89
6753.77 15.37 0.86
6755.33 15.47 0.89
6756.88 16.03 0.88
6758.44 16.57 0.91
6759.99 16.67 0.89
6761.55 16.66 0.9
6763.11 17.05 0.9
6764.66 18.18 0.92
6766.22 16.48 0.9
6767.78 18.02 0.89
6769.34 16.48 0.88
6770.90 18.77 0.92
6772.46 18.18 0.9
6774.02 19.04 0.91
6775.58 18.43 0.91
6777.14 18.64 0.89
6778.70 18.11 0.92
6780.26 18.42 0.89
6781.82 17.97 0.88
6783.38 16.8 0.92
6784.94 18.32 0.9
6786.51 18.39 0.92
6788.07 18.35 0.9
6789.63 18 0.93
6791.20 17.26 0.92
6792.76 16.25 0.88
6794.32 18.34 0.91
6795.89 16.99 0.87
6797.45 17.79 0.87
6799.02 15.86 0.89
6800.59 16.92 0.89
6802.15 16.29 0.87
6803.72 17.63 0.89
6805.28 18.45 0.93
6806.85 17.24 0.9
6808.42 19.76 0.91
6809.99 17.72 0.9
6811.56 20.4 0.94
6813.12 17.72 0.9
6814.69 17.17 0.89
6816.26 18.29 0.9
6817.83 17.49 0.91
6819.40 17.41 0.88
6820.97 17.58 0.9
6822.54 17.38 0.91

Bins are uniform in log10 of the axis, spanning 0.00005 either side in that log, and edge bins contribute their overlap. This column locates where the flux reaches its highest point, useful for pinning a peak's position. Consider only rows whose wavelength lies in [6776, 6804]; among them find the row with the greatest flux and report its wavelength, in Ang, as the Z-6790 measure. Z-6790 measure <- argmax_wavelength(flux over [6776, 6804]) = 6777.14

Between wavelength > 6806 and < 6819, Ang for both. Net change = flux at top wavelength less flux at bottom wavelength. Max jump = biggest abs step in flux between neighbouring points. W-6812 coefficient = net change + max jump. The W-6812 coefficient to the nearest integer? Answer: 3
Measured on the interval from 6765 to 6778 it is 4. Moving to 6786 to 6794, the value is -1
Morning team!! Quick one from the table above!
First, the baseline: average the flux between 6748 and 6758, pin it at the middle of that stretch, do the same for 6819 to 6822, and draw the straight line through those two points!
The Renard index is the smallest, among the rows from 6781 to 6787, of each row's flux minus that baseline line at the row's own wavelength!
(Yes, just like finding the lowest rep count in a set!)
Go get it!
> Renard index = -0.36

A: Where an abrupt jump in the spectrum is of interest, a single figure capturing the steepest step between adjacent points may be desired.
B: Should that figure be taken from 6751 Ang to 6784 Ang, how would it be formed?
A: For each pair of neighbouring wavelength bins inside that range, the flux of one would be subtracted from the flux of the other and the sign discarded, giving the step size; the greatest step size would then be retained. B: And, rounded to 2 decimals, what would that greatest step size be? 2.84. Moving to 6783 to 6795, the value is 2.09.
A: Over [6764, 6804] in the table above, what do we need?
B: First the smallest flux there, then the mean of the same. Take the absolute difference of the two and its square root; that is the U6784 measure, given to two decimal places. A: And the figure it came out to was 1.35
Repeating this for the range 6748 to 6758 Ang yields 1.23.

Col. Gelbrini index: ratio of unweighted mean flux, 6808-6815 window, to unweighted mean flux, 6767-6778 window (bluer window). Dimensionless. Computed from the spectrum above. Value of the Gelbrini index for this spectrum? 1.02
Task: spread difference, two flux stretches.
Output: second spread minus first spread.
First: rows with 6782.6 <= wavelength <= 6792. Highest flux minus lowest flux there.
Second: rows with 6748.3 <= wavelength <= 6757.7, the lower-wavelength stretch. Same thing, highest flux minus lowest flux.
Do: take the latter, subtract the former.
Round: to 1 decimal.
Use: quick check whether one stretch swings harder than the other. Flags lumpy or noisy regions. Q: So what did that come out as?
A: 1.9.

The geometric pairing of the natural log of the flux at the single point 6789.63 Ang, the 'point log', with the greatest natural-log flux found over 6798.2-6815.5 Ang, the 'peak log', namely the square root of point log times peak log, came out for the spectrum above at 2.95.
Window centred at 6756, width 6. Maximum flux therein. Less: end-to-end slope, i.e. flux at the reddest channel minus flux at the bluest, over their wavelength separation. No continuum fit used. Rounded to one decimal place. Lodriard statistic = 16.3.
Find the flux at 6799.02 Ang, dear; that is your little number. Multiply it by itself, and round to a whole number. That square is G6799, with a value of 252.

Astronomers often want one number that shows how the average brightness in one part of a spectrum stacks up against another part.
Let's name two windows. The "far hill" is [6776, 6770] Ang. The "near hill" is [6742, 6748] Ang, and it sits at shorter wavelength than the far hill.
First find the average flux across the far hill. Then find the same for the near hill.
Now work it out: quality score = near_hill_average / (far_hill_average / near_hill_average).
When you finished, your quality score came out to 14.9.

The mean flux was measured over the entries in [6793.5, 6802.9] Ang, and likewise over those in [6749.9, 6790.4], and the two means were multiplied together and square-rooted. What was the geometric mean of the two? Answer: 17.3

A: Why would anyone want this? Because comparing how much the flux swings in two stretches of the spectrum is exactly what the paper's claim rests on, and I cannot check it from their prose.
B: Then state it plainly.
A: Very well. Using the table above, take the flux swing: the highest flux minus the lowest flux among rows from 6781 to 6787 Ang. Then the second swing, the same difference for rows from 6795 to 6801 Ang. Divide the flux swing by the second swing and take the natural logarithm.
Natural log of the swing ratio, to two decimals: -0.19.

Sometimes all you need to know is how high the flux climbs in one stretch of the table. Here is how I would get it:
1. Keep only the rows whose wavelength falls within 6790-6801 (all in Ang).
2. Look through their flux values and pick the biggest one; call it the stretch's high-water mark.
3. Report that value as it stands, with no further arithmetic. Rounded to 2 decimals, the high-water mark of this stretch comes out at 18.34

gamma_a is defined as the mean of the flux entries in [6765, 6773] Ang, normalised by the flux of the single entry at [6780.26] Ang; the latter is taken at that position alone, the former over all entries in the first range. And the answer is 0.95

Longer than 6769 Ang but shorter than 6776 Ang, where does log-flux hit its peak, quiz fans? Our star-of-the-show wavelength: 6774.02 Ang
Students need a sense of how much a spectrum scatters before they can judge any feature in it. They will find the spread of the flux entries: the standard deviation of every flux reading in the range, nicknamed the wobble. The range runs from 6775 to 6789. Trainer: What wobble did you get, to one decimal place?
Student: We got 0.5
